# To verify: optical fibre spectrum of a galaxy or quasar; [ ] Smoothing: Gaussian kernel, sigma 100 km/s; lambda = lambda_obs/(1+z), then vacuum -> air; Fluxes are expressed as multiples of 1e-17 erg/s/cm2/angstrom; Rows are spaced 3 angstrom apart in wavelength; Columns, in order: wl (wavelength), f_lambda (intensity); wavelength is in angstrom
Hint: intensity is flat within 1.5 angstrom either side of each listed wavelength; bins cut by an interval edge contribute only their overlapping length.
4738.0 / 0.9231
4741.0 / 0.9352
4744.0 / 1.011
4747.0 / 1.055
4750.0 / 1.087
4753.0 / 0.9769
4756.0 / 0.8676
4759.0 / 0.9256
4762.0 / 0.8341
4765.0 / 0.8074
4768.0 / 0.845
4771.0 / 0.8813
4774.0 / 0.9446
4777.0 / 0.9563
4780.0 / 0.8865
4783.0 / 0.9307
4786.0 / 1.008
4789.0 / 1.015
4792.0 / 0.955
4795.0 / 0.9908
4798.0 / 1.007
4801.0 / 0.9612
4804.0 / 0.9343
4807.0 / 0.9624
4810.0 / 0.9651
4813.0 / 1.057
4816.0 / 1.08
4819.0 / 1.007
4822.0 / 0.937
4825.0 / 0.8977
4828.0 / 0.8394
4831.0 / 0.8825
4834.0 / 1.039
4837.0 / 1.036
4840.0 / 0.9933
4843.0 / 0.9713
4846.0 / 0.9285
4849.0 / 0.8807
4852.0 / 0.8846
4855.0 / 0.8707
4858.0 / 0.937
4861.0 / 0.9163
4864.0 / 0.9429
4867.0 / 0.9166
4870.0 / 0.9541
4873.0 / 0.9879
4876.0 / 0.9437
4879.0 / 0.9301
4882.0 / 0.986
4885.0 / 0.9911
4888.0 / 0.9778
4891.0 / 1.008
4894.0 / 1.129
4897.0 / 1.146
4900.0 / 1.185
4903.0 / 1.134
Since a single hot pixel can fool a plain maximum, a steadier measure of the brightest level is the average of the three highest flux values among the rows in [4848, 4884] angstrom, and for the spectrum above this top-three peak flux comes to 0.98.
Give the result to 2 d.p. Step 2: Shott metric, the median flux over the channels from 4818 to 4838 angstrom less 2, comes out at -1.06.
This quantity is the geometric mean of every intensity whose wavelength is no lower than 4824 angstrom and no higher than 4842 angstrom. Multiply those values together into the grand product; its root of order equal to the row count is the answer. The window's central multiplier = 0.94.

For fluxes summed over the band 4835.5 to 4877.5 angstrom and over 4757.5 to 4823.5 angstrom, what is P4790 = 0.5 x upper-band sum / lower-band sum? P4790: 0.32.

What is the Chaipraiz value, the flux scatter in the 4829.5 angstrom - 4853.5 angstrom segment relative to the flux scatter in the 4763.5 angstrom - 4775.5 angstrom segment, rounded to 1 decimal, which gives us 1.2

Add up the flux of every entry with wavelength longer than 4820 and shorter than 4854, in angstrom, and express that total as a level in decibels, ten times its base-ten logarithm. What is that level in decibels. 10.12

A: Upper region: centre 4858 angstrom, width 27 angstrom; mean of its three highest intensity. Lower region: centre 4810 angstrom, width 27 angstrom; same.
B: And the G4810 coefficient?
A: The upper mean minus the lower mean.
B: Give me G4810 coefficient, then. -0.10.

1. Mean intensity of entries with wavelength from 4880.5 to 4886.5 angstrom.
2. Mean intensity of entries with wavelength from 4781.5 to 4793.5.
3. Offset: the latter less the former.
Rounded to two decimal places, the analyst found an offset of -0.01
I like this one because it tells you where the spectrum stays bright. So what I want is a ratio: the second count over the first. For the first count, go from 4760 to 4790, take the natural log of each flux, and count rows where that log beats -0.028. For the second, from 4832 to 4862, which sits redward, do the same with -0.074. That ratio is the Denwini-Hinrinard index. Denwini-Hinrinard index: 2.50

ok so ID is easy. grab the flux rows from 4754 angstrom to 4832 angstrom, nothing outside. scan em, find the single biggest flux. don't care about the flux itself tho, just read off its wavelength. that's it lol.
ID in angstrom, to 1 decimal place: 4816.0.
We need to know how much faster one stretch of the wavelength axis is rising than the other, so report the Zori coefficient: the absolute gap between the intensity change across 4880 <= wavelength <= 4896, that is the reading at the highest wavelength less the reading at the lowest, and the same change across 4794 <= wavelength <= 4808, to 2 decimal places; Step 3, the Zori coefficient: 0.17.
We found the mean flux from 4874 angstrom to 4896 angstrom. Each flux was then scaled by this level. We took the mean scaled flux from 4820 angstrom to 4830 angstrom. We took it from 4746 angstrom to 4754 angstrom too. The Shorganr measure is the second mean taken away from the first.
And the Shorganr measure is -0.15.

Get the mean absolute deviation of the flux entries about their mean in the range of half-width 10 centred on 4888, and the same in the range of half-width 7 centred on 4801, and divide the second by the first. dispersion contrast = 0.3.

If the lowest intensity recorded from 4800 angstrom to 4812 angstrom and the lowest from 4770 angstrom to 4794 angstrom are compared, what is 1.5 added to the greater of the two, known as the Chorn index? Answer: 2.43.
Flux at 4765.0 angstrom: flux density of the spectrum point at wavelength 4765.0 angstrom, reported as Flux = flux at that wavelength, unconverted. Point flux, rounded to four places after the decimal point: 0.8074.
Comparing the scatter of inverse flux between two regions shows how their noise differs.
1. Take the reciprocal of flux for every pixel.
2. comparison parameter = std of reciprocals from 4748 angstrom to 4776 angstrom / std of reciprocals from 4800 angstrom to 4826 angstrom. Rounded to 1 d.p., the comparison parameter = 1.6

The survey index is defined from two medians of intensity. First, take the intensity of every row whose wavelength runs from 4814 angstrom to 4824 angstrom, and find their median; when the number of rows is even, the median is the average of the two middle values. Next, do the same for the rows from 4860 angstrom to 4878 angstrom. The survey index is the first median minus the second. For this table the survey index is 0.06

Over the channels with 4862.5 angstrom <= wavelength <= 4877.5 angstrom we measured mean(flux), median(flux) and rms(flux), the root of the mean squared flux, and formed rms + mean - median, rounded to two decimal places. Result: 0.95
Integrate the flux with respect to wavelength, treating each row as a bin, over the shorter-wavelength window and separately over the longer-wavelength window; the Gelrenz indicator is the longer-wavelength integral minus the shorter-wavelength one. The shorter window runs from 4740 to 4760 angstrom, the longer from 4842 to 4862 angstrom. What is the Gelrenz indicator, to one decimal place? -1.4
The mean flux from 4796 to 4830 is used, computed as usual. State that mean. 0.97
